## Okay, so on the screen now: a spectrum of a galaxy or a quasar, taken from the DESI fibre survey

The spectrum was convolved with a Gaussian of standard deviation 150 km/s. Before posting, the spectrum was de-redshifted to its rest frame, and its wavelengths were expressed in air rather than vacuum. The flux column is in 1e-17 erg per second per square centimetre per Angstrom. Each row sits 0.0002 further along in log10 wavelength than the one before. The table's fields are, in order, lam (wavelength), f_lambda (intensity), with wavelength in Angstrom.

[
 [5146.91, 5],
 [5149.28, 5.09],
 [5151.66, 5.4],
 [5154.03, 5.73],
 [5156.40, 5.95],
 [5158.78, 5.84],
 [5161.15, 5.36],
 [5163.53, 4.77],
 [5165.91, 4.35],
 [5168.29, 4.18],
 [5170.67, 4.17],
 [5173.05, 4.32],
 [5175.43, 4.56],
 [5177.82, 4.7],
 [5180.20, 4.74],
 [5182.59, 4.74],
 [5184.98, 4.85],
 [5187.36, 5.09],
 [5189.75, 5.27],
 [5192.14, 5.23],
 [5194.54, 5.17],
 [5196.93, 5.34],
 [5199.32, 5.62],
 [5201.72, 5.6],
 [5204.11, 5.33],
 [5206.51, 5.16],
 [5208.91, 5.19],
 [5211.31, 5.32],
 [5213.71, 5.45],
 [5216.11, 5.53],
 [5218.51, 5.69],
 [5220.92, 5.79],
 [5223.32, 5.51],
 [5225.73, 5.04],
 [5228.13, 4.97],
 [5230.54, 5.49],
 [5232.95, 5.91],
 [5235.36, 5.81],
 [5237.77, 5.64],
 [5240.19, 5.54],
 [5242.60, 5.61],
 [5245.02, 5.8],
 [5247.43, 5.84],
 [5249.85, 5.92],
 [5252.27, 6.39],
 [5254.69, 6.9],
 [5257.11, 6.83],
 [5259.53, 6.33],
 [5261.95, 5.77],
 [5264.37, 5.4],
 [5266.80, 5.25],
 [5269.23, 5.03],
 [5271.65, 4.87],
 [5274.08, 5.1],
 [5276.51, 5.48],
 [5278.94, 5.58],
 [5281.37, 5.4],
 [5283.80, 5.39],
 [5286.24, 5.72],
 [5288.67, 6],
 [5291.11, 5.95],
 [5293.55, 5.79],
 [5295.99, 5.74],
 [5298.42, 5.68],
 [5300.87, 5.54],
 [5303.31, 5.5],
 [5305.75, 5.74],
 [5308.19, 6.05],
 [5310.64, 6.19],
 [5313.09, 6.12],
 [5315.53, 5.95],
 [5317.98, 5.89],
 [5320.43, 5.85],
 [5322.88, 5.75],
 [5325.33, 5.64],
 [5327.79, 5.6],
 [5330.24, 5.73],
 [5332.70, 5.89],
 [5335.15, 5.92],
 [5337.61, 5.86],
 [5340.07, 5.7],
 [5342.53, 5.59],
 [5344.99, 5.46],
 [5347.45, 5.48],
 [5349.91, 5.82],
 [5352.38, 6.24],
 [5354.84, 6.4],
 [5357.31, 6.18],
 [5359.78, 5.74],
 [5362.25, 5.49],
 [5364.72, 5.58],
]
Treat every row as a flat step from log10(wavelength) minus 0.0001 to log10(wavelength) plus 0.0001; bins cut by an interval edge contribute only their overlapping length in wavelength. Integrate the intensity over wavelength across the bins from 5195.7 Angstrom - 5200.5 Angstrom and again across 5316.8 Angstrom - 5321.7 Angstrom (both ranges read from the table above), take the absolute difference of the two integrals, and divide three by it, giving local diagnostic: 1.2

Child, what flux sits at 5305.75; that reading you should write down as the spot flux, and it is 5.74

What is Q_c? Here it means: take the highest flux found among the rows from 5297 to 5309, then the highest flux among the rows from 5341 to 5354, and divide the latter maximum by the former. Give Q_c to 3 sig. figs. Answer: 1.03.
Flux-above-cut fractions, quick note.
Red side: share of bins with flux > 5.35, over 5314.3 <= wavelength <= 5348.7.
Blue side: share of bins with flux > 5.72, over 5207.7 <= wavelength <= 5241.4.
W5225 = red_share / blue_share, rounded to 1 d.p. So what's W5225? 4.7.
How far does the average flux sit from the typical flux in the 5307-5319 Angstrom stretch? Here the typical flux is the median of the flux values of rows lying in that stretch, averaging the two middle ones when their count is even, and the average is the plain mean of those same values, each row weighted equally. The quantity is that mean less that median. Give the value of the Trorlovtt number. -0.01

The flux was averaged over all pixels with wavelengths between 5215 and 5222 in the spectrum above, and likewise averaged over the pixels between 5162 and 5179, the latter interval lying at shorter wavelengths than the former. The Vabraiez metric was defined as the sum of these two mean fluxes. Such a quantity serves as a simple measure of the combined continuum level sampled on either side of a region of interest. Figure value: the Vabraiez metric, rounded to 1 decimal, 10.1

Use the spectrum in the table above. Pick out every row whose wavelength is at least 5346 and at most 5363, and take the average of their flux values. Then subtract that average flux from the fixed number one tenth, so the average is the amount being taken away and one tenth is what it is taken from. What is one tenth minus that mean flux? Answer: -5.8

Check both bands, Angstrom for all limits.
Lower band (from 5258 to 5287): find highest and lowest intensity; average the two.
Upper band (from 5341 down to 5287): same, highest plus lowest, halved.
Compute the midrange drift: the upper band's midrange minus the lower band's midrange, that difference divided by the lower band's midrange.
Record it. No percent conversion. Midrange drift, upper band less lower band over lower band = 0.044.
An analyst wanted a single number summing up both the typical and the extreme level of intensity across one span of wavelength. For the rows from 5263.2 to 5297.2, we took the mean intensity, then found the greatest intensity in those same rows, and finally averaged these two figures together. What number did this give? 5.7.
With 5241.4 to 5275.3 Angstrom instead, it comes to 6.3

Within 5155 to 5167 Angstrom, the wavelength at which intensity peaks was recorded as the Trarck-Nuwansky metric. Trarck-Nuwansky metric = 5156.40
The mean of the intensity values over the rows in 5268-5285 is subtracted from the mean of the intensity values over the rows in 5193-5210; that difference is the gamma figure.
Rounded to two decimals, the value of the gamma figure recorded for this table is 0.08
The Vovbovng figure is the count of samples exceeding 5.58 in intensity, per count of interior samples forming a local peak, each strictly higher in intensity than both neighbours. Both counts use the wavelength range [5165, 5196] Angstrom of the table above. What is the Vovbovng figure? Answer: 0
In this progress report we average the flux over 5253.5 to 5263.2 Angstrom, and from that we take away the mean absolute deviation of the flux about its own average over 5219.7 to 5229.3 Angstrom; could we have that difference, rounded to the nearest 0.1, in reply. 6.1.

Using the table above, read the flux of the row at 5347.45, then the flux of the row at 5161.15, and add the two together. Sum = 10.8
